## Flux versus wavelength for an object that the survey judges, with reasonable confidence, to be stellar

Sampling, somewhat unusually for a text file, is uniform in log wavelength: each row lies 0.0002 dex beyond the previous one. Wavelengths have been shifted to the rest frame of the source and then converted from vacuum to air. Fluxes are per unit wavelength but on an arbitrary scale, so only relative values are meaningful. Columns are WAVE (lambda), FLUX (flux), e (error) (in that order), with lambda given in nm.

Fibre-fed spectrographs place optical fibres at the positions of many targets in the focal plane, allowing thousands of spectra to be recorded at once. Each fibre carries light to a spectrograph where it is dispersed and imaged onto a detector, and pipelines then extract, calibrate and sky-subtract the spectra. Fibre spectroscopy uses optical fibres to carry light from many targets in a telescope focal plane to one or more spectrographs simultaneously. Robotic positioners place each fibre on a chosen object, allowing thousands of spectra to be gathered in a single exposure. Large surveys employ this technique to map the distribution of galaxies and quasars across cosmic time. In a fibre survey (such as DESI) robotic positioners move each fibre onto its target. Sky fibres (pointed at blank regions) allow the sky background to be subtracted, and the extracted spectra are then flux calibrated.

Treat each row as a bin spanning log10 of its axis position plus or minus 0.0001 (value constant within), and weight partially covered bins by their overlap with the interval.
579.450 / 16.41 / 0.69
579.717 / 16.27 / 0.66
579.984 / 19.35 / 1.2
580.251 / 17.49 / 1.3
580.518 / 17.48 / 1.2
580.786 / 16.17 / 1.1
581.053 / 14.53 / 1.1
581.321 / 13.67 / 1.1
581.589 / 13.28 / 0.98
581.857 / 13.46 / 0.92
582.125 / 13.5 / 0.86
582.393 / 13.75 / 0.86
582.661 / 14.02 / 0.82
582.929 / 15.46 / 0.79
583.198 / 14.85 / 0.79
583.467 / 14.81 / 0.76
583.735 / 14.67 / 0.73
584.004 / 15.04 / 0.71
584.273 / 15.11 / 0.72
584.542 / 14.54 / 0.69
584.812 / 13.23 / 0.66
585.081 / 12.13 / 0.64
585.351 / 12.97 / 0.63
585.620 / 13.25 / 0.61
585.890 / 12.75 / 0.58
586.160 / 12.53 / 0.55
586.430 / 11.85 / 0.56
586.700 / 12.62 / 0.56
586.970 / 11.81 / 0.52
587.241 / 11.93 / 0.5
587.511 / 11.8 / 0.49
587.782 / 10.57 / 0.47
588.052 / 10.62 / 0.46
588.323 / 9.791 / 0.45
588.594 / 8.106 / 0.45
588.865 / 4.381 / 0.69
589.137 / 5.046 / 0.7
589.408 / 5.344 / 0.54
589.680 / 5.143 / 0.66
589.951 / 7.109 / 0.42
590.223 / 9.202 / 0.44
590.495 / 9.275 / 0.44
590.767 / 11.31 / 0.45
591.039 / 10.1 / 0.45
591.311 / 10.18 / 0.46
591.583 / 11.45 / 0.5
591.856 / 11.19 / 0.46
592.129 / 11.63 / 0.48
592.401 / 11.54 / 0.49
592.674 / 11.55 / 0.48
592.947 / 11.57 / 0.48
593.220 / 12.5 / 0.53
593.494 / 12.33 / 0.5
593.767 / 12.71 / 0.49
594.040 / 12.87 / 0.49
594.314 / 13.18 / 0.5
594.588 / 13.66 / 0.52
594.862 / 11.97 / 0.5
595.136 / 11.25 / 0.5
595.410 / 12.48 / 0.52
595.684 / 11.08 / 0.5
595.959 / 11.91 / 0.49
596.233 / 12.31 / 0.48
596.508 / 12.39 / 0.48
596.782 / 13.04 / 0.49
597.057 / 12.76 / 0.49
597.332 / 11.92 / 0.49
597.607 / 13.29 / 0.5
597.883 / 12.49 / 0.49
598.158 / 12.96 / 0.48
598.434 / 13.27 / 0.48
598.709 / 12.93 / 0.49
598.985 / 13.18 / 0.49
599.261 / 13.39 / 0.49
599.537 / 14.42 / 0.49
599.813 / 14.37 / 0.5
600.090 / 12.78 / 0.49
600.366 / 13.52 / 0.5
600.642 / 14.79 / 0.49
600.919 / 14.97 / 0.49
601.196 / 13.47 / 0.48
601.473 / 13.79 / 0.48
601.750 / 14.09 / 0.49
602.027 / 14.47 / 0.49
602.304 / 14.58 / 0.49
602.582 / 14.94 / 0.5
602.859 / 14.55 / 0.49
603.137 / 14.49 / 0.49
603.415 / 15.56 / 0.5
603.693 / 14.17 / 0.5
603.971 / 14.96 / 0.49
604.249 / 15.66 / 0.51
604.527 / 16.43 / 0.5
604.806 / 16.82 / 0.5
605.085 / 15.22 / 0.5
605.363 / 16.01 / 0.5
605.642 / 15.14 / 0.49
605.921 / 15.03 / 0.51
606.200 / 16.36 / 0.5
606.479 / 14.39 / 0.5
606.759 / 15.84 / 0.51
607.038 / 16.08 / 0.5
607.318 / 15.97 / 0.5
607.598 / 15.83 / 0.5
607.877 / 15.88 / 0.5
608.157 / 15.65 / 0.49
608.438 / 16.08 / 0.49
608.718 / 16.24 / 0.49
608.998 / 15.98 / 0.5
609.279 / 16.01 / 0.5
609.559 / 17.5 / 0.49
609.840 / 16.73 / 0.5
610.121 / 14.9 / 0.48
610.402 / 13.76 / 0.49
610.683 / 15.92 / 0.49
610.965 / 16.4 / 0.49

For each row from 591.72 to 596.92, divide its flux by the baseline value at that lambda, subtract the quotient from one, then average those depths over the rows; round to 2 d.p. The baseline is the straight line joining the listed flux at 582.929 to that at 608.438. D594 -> 0.23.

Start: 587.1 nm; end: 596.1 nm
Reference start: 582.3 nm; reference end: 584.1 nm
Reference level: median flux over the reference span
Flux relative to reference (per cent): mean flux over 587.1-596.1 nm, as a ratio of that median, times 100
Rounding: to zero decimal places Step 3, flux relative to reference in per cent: 71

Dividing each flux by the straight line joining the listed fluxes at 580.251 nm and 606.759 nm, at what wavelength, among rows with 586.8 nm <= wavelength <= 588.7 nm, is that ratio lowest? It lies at 588.594 nm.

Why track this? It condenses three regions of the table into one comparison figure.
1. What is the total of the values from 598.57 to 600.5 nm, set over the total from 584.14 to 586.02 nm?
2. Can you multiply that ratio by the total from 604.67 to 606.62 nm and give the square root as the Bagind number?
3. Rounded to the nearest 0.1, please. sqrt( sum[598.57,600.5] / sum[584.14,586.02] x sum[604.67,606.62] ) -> 10.5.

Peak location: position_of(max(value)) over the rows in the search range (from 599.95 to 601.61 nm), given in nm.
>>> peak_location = 600.919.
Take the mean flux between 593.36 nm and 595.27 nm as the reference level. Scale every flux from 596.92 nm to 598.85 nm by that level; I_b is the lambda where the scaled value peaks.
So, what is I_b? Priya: 597.607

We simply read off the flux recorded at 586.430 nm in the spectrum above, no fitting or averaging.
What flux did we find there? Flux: 11.85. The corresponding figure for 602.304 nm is 14.58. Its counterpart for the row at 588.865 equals 4.381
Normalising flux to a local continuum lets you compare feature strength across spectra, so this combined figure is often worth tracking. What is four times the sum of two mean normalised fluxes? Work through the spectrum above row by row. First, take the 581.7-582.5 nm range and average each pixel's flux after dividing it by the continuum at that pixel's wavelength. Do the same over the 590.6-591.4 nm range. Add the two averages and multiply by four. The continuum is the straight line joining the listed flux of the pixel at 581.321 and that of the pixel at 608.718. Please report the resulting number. 6.8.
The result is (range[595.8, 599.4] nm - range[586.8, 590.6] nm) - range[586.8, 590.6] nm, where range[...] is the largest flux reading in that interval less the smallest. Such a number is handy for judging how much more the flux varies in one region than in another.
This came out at -14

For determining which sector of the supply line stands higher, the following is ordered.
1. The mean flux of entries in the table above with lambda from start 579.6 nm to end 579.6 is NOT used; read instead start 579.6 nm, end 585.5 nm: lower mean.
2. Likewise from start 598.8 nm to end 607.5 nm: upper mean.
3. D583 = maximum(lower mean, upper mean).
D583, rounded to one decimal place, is 14.8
